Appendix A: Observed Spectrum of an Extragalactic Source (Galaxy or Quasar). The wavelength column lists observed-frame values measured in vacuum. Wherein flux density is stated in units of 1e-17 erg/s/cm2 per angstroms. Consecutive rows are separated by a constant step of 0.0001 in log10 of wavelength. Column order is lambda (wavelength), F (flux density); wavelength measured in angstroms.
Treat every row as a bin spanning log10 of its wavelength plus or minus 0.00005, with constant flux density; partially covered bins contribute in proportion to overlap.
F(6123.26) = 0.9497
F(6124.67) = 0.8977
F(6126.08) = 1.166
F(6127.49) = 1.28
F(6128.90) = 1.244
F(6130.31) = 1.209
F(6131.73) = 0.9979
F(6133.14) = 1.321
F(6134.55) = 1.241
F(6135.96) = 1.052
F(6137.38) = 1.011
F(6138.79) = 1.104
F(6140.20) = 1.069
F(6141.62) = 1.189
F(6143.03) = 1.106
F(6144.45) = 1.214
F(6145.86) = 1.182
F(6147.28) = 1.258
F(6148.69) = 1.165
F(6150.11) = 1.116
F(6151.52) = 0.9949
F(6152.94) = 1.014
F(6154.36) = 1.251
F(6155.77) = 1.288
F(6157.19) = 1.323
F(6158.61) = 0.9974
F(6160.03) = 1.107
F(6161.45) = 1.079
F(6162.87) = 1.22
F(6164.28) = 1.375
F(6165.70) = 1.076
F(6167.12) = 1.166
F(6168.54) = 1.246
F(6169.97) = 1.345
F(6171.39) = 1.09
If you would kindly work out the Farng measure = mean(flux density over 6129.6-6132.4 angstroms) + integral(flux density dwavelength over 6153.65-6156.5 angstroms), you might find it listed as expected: 4.7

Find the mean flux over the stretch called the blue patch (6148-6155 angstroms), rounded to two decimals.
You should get 1.11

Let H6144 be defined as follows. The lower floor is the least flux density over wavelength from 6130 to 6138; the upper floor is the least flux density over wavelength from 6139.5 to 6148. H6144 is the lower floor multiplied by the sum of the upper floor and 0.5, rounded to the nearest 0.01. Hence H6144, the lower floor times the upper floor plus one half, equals 1.57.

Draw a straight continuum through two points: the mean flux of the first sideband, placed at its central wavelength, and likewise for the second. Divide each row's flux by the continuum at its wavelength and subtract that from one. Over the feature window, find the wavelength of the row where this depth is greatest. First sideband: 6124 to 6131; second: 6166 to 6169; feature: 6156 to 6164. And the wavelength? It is 6158.61 angstroms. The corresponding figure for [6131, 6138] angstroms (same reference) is 6131.73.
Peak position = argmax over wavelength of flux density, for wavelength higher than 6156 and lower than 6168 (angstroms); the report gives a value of 6164.28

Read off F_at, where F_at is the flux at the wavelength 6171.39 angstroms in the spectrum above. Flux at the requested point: 1.09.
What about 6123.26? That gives 0.9497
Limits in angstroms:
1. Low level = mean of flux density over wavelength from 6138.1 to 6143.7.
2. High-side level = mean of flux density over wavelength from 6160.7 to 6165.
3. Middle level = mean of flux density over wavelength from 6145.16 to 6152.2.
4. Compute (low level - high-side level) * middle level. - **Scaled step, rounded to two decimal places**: -0.12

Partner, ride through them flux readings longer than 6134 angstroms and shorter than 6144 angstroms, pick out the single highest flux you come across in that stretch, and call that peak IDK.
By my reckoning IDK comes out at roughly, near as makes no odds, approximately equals 1.241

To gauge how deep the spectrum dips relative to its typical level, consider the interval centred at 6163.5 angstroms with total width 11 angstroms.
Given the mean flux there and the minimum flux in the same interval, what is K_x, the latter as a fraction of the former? 0.861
